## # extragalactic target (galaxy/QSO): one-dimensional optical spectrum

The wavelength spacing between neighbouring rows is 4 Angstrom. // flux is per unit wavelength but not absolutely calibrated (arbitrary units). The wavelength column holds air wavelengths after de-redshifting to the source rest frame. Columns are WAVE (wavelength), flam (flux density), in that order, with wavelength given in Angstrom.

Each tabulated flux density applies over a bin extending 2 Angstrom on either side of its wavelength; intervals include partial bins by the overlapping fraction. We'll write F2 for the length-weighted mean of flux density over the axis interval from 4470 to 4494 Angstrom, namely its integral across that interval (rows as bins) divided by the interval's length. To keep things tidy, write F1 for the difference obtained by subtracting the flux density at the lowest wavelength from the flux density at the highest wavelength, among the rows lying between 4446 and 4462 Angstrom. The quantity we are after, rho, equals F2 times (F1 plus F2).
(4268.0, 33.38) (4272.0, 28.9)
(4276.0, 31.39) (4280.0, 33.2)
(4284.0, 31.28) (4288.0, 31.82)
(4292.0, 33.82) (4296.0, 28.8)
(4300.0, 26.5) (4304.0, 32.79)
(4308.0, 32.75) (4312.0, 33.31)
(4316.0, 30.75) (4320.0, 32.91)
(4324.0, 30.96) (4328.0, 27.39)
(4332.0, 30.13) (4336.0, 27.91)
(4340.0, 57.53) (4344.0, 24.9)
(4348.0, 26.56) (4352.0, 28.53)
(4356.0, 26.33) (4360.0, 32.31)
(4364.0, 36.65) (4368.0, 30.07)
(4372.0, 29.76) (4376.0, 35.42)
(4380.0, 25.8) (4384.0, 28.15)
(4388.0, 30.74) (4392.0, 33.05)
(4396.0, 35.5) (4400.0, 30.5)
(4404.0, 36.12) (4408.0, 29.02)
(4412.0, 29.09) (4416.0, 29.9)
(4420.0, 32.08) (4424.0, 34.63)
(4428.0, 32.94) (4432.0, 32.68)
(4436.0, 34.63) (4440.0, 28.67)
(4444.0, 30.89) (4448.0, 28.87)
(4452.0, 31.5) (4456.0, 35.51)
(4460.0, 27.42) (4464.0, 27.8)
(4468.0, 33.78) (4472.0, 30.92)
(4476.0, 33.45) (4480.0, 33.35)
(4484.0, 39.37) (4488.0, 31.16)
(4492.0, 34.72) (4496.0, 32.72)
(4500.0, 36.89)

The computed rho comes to 1095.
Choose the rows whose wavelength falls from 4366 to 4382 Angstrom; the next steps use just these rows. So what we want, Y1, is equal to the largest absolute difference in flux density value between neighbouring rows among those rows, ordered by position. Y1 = 10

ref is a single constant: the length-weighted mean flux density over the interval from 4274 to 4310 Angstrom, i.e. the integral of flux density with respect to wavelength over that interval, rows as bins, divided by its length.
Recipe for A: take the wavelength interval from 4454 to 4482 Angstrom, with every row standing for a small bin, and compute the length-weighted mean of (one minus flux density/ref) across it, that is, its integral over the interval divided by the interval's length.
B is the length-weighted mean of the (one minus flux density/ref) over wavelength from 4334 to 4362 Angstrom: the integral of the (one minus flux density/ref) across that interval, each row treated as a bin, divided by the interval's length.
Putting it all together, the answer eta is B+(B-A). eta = -0.03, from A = -0.01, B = -0.02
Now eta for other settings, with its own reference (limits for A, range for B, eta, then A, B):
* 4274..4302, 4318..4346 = -0.12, 0.01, -0.06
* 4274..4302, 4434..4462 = 0.01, 0.01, 0.01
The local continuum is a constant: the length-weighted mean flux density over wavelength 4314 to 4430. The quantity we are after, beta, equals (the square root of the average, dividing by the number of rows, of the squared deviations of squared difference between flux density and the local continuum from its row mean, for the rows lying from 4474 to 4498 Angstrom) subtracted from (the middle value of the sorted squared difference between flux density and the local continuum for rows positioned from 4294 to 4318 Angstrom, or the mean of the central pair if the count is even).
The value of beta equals -19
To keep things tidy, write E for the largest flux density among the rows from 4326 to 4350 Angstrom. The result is 57.53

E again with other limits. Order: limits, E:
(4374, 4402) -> 35.5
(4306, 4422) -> 57.53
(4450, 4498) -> 39.37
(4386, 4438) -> 36.12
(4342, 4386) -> 36.65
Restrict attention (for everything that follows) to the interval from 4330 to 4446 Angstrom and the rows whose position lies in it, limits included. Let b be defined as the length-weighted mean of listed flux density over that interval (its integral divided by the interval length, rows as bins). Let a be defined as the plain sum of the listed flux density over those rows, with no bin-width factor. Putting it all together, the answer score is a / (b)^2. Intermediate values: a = 920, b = 31.7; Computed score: 0.91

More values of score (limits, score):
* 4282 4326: 0.35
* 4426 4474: 0.38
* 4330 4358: 0.22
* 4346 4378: 0.26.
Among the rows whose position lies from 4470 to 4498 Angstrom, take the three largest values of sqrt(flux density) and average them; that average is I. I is 5.98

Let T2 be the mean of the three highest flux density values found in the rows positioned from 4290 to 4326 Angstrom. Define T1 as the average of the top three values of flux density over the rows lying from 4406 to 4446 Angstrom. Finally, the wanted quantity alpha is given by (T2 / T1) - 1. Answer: -0.02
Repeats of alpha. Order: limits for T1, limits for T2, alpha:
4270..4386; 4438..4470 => -0.22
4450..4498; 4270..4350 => 0.14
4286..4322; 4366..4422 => 0.07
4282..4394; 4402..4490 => -0.14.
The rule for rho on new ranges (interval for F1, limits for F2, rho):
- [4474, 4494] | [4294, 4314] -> 990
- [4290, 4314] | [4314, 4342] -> 1135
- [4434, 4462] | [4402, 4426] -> 782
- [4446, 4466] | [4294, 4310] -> 880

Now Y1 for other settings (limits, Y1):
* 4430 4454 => 6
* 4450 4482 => 8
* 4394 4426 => 7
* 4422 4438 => 2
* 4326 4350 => 33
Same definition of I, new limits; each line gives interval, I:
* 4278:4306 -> 5.77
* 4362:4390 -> 5.85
